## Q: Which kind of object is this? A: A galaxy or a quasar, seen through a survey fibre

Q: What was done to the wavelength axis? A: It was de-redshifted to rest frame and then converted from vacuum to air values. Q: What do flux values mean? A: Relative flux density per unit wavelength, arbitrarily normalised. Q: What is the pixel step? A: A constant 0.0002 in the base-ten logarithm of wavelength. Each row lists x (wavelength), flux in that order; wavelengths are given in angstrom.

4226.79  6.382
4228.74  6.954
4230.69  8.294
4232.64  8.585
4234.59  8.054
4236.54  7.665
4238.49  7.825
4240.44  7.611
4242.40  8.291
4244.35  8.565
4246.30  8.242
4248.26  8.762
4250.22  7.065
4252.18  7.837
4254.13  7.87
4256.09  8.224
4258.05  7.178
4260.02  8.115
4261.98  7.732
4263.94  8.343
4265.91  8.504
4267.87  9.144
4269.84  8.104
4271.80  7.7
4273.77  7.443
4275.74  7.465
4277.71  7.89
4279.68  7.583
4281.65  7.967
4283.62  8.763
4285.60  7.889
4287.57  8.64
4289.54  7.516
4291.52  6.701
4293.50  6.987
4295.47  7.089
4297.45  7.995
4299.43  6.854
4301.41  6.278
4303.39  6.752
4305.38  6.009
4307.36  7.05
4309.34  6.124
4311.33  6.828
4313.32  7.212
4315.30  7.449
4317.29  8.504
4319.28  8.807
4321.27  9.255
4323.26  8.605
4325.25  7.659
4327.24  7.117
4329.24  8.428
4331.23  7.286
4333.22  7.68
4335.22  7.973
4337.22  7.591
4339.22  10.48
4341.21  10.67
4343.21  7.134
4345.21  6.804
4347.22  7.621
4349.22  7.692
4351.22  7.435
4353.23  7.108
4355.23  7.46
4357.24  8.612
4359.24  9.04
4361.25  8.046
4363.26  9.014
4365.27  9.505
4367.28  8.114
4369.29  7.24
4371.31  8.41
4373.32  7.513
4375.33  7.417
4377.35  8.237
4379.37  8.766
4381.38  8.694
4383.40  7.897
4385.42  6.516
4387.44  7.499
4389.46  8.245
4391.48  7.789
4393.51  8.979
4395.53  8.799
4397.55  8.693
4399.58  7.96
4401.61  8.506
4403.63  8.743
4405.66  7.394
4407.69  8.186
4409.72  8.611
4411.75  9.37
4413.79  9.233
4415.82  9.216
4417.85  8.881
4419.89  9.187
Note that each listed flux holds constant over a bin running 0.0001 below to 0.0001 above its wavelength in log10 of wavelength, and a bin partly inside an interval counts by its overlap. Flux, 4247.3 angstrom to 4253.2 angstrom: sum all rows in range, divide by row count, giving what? 7.89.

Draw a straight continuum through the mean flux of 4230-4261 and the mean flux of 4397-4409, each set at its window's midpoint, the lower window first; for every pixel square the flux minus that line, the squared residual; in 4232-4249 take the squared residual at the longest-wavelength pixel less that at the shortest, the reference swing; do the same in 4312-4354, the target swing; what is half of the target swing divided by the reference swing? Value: 0.8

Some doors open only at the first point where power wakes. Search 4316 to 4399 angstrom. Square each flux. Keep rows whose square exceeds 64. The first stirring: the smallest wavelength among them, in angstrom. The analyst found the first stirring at 4317.29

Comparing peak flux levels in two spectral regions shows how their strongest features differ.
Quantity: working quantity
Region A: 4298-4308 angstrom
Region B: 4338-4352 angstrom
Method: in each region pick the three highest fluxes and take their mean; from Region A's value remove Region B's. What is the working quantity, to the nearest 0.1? -2.7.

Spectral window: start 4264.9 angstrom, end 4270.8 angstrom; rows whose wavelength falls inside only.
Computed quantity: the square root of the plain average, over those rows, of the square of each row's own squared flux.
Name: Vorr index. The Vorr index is 74.2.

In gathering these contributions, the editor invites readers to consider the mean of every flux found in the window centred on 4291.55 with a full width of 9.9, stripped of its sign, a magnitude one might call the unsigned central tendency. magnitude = 7.39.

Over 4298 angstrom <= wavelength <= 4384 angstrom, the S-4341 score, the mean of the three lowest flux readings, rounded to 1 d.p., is 6.1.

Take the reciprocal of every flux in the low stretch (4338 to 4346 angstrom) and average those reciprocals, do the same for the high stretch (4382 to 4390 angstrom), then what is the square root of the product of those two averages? 0.126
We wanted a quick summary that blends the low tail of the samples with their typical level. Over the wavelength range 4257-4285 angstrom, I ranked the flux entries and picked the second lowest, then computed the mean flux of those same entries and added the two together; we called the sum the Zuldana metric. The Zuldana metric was 15.4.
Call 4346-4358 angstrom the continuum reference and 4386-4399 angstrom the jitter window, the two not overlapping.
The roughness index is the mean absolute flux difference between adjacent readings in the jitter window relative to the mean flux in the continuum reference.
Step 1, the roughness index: 0.070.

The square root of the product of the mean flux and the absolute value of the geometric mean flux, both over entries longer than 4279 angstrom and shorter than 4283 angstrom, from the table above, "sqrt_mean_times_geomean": 7.8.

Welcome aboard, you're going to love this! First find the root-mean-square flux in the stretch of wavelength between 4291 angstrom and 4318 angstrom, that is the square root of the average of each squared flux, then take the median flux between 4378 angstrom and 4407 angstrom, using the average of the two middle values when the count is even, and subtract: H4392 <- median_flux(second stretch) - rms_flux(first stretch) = 1.36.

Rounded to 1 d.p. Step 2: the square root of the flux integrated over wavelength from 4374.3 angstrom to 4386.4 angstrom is 9.8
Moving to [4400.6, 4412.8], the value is 10.2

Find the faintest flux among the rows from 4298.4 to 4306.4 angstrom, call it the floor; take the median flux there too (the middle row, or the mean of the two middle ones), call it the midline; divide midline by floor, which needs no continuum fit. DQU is 1.08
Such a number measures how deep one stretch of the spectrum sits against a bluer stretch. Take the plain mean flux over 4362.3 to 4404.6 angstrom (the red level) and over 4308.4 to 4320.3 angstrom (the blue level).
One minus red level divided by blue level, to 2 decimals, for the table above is -0.10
